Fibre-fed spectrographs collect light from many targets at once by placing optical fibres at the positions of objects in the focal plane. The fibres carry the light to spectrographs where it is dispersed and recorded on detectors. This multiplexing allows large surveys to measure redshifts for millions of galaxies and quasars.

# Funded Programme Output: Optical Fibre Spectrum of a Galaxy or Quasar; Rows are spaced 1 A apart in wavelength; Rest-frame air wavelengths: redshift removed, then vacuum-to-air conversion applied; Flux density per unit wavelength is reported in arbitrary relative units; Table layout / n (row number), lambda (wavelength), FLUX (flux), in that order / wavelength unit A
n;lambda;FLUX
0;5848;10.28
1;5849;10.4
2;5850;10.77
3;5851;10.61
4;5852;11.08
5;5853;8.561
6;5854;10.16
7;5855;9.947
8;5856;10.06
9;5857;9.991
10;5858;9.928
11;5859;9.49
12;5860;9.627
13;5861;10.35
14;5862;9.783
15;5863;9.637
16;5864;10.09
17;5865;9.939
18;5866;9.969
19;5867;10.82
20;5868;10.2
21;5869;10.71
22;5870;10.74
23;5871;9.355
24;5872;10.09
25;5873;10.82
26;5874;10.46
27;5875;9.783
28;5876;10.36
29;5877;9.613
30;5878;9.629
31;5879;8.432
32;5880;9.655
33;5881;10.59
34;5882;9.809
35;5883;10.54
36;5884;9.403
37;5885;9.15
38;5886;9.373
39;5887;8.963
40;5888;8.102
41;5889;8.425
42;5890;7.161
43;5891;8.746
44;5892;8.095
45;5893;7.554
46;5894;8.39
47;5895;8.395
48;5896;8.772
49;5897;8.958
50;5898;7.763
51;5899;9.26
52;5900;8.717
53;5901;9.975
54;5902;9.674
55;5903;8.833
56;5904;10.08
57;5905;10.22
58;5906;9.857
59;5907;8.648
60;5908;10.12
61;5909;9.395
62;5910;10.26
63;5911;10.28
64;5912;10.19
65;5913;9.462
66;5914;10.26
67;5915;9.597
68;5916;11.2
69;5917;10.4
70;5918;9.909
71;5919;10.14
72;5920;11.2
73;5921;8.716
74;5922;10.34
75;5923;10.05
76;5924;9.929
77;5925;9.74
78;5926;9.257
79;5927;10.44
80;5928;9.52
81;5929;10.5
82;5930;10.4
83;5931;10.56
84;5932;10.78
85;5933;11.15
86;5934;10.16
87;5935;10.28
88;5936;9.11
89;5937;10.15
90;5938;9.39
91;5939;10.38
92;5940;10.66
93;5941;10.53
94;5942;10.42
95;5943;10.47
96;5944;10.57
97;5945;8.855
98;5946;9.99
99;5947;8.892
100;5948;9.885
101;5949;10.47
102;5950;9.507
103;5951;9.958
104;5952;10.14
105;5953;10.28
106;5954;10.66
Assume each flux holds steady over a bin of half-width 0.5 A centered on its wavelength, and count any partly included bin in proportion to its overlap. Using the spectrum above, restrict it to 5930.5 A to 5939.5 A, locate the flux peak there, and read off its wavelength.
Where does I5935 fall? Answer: 5933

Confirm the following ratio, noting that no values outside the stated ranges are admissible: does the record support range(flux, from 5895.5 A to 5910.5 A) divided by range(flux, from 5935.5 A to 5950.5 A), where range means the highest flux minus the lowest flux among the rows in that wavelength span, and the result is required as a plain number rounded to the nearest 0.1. 1.4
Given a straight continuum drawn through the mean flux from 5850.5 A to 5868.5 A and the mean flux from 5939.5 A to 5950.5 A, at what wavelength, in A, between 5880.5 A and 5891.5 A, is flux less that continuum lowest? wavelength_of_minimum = 5890 A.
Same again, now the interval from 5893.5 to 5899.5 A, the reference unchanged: 5898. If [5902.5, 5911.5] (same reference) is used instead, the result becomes 5907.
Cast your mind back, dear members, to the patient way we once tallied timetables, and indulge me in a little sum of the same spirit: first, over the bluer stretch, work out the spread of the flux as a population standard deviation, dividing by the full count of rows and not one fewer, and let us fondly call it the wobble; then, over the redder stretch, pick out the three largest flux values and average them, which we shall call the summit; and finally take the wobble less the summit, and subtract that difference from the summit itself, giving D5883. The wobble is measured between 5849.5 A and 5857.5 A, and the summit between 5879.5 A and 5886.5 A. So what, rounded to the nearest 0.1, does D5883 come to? 19.9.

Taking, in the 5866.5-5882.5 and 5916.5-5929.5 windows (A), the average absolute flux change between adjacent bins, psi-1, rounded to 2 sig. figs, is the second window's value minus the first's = 0.14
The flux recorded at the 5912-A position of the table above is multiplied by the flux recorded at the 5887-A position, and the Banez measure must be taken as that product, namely 91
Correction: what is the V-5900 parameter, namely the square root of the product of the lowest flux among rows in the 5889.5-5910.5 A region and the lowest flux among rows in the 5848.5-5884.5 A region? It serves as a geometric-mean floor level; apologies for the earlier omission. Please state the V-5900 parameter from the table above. 7.8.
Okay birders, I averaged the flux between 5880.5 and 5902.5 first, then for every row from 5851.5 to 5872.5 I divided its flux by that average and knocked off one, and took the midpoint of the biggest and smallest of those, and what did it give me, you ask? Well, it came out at 0.103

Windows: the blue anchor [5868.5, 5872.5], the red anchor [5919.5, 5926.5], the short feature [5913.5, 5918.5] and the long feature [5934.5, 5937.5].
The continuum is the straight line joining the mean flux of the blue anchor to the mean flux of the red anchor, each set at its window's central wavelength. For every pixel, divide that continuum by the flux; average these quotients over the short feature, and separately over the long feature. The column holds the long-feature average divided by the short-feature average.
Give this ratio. 1.03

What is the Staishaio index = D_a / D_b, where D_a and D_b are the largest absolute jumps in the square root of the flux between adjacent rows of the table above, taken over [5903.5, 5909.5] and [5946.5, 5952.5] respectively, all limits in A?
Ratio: 1.5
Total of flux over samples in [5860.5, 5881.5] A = 211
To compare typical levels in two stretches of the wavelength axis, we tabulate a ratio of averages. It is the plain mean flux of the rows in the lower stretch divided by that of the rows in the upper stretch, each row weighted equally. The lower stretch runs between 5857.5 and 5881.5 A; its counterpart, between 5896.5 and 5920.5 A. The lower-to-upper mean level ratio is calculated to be 1.02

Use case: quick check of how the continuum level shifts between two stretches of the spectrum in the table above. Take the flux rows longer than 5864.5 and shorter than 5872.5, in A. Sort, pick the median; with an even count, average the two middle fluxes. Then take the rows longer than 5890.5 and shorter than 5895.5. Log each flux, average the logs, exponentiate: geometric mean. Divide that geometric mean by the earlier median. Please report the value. 0.81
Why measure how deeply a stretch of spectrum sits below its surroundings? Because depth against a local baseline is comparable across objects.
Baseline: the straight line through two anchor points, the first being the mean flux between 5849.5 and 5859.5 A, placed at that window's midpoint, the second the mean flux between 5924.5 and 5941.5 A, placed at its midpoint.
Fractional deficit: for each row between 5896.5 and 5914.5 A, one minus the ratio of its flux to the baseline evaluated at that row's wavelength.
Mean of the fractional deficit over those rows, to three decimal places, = 0.058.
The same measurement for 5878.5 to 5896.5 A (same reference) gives 0.123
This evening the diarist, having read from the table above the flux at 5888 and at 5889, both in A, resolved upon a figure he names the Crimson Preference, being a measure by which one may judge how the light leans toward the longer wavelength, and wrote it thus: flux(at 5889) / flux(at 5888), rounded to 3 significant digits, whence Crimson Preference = 1.04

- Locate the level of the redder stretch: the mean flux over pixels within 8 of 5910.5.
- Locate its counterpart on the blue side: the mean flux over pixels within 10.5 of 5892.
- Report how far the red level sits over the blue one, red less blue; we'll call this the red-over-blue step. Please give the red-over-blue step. 1.1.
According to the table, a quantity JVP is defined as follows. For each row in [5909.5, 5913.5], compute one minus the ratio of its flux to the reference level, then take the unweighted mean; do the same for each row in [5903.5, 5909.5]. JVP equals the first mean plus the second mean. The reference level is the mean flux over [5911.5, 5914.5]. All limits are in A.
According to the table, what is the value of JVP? 0.02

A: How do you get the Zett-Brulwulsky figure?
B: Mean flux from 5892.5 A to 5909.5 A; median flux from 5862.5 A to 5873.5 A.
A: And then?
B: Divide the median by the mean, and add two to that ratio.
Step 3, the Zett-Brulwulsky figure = 3.11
